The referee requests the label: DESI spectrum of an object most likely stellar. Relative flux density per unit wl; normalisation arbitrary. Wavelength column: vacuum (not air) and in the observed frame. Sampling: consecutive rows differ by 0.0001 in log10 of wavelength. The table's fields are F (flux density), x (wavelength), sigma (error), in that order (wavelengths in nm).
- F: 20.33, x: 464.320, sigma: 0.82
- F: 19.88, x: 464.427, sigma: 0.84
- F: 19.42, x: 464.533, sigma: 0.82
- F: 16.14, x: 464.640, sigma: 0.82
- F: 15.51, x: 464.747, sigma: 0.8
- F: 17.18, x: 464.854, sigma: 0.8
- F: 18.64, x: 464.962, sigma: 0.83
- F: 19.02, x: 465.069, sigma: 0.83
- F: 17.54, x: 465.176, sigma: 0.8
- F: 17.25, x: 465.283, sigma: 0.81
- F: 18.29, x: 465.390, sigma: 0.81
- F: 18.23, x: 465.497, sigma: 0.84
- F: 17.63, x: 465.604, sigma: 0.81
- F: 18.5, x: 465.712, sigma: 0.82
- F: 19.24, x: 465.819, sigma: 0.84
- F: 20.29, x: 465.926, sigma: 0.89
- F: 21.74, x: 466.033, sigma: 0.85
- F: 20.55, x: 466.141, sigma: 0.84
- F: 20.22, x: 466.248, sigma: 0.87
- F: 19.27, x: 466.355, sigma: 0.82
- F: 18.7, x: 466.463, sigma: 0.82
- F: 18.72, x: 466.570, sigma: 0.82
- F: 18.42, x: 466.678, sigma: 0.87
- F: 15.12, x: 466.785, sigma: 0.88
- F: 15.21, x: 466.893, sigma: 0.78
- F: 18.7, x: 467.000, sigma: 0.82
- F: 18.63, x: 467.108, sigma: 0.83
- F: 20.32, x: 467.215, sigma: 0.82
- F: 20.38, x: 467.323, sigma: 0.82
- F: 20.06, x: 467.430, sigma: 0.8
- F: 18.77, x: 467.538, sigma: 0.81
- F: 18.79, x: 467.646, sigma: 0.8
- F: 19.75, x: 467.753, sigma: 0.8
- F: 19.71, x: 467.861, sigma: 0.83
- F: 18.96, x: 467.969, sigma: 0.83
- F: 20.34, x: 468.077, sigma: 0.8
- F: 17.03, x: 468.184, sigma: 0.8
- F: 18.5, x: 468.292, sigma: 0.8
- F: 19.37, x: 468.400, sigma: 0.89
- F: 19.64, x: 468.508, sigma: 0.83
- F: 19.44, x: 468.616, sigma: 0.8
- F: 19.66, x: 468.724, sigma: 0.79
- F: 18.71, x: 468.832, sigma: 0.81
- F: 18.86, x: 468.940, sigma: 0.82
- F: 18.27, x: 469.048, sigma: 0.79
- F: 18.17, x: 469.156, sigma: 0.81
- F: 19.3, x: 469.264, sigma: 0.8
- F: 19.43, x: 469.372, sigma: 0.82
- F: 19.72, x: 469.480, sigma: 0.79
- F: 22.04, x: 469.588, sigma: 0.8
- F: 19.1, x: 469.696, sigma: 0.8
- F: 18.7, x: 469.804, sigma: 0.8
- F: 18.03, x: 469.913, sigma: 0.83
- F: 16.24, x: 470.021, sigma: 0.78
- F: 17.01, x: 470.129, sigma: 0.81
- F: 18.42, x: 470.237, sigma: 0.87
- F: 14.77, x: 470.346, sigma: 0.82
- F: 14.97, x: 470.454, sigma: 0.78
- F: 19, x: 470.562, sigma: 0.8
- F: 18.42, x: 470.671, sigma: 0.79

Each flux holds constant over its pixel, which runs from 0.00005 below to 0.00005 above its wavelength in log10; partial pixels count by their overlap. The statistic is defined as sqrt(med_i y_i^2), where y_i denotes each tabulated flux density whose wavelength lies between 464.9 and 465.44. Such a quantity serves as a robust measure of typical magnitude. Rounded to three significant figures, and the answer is 18.3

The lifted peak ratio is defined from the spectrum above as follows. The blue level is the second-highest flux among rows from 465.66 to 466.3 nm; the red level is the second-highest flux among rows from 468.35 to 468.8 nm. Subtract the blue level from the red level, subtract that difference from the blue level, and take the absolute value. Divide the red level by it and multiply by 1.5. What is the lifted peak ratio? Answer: 1.37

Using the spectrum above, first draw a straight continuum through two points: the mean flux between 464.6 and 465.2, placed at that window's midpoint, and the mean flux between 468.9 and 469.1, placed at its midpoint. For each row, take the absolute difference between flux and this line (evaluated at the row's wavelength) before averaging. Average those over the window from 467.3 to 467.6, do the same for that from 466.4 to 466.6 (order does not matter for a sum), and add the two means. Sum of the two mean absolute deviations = 2.5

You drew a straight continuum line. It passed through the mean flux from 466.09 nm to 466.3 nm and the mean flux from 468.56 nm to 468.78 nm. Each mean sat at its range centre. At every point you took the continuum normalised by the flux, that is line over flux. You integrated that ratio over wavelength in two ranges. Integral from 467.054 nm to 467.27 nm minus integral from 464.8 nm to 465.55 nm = -0.6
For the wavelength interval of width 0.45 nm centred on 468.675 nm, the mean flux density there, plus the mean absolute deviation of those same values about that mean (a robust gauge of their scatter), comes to 19.7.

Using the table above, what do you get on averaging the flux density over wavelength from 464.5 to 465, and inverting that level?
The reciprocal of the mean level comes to 0.058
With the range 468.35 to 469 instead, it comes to 0.052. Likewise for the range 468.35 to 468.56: 0.051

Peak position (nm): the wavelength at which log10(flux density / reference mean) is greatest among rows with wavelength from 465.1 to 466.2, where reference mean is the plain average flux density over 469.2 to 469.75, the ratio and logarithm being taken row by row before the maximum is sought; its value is 466.033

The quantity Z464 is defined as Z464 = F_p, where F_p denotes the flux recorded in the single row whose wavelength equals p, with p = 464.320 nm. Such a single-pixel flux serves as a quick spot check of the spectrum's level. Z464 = 20.33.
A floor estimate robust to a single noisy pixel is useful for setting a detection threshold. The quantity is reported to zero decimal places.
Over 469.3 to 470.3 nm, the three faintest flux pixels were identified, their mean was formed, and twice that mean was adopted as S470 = 34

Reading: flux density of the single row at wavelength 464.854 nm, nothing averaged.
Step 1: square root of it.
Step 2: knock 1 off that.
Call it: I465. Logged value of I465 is 3.14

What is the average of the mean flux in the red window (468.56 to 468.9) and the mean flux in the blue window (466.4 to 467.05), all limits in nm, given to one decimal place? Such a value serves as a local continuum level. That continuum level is 18.4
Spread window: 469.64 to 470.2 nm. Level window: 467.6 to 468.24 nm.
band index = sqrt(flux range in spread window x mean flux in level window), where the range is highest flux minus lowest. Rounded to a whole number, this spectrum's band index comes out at 7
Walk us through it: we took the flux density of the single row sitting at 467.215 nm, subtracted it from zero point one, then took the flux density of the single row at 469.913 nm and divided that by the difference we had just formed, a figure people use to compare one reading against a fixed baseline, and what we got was -0.89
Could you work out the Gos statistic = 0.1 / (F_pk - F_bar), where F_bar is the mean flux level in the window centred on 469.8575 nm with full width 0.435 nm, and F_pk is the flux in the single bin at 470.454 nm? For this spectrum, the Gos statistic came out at -0.03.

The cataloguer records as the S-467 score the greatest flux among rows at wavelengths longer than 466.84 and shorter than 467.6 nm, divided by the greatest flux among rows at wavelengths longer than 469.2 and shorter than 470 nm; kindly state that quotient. 0.92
